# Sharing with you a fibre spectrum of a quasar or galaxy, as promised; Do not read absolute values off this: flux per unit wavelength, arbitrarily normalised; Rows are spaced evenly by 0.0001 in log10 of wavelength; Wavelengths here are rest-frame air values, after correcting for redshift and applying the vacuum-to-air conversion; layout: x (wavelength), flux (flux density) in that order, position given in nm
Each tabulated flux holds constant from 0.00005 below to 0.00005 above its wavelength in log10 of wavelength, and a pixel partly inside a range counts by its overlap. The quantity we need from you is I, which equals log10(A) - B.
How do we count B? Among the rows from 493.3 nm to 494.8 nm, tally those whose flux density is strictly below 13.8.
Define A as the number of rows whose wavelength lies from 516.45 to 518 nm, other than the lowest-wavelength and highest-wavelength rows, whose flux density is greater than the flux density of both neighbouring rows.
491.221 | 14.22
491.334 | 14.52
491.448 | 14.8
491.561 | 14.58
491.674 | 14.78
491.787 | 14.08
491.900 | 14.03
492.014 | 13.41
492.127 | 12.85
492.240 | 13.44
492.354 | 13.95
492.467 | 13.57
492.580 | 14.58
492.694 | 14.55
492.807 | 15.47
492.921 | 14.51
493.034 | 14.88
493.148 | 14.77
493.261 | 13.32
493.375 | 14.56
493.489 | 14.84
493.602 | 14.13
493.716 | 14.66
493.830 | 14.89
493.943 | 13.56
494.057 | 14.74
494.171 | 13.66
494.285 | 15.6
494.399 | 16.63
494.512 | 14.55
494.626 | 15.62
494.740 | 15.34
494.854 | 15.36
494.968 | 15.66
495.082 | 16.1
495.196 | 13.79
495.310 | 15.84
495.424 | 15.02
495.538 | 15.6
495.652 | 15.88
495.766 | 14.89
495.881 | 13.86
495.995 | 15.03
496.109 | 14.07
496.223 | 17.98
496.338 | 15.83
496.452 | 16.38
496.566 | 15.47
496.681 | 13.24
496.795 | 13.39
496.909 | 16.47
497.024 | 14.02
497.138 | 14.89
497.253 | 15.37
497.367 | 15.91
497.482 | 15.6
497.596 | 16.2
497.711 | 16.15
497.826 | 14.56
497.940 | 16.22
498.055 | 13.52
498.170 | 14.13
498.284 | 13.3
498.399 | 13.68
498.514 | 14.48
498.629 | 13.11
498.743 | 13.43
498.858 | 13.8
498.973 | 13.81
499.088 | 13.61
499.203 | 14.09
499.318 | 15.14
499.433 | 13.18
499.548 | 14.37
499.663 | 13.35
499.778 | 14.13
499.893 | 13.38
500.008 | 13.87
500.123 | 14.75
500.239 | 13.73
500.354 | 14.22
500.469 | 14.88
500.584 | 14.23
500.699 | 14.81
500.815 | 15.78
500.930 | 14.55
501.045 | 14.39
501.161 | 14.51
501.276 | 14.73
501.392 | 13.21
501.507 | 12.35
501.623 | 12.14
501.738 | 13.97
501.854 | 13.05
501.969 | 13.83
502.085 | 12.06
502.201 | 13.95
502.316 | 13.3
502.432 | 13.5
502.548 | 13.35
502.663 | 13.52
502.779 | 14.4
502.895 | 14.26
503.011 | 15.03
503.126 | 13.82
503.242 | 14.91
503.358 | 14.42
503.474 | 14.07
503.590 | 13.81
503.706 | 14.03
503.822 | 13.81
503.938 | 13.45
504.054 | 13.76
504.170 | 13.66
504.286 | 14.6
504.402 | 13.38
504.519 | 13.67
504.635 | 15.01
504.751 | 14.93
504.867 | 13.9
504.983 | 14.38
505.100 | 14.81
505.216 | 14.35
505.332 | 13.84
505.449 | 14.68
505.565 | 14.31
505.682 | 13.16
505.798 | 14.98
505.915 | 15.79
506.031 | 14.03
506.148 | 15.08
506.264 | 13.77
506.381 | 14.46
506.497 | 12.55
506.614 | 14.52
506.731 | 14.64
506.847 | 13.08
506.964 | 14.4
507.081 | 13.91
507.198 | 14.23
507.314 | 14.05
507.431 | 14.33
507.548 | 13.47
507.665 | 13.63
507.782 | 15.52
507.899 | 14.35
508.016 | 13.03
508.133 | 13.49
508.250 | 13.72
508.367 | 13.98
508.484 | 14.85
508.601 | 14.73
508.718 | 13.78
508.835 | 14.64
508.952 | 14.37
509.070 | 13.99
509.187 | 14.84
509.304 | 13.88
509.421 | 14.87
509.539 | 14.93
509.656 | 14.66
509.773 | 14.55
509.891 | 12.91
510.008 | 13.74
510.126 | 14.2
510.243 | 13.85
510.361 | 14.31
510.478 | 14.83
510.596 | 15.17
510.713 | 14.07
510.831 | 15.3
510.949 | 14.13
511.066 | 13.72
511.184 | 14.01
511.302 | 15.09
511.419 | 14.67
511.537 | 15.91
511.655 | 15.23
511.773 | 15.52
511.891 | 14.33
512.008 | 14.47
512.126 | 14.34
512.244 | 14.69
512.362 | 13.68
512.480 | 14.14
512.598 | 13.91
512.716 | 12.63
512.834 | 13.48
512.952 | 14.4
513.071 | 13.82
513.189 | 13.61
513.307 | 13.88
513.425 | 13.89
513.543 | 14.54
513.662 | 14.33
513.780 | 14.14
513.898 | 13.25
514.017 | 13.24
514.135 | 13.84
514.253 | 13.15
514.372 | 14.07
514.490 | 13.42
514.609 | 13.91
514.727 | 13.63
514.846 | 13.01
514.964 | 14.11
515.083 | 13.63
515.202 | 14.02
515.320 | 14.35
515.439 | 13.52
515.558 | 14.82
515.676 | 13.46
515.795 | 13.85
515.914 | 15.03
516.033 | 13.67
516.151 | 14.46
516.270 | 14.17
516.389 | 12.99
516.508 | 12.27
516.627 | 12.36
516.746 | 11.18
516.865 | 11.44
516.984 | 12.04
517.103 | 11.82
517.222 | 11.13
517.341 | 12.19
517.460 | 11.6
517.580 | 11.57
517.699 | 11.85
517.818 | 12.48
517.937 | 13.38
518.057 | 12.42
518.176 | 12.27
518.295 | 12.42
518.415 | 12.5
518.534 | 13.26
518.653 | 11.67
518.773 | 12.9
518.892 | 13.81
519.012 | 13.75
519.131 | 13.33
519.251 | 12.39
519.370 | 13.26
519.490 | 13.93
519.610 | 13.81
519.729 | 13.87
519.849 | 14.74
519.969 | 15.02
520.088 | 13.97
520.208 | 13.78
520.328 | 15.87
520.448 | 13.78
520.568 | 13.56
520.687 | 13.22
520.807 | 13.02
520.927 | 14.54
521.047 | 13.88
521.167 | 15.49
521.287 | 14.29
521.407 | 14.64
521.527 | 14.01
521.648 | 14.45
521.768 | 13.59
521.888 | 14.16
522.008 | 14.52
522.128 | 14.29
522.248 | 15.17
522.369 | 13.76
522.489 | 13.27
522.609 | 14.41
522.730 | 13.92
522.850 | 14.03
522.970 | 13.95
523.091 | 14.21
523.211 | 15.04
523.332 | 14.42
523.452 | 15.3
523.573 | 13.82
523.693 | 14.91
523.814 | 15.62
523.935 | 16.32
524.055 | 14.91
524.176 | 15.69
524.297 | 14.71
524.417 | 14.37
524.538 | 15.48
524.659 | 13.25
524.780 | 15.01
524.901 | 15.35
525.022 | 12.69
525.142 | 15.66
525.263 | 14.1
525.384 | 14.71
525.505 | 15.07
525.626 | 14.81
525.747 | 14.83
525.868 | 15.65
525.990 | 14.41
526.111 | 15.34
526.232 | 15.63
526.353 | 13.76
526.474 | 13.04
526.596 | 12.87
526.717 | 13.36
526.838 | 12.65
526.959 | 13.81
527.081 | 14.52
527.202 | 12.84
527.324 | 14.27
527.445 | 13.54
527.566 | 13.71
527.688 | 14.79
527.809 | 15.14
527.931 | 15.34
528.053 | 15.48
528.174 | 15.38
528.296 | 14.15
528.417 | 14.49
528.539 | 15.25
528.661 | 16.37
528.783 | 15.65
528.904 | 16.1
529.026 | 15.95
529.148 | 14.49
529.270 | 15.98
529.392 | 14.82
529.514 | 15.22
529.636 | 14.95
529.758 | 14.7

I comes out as -1.5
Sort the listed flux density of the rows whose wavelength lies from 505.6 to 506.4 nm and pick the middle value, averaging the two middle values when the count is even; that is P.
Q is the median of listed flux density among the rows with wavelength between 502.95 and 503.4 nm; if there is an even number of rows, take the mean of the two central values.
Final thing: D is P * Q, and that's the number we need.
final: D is 212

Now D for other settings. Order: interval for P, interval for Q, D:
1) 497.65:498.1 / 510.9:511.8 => 228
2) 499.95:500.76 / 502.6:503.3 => 204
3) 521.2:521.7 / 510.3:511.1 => 206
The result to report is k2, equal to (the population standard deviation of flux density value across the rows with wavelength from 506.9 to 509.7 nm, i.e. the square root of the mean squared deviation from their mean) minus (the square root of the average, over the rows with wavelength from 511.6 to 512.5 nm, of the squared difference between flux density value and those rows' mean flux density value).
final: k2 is 0.02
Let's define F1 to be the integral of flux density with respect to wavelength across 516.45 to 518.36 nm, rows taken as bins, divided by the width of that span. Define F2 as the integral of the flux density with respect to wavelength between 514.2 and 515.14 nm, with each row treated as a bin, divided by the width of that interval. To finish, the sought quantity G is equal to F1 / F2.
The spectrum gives 0.88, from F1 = 12.0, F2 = 13.6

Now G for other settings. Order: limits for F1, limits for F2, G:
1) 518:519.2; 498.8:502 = 0.92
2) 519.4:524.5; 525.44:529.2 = 0.99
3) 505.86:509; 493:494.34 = 0.98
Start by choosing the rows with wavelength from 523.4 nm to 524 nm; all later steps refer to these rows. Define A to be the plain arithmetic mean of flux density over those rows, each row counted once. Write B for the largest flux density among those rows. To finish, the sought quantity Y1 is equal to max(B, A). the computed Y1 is 16.3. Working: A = 15.2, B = 16.32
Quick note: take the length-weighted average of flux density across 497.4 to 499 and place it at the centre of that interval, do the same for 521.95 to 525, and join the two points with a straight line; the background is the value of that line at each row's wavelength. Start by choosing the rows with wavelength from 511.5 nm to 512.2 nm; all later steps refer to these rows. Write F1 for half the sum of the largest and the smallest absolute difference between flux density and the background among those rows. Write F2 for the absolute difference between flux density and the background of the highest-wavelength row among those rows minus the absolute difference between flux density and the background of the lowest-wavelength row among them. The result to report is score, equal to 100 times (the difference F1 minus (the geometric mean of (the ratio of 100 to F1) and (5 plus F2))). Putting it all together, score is -2231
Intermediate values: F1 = 0.72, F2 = -1.17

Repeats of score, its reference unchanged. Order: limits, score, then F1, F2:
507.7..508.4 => -2260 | 0.83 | -0.47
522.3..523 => -2444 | 0.76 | -0.19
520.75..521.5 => -1994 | 0.81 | -1.52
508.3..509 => -3234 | 0.43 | -0.39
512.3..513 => -1938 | 1.03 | -0.72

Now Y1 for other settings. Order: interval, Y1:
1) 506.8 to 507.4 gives 14.4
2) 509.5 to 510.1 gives 14.9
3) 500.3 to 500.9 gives 15.8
